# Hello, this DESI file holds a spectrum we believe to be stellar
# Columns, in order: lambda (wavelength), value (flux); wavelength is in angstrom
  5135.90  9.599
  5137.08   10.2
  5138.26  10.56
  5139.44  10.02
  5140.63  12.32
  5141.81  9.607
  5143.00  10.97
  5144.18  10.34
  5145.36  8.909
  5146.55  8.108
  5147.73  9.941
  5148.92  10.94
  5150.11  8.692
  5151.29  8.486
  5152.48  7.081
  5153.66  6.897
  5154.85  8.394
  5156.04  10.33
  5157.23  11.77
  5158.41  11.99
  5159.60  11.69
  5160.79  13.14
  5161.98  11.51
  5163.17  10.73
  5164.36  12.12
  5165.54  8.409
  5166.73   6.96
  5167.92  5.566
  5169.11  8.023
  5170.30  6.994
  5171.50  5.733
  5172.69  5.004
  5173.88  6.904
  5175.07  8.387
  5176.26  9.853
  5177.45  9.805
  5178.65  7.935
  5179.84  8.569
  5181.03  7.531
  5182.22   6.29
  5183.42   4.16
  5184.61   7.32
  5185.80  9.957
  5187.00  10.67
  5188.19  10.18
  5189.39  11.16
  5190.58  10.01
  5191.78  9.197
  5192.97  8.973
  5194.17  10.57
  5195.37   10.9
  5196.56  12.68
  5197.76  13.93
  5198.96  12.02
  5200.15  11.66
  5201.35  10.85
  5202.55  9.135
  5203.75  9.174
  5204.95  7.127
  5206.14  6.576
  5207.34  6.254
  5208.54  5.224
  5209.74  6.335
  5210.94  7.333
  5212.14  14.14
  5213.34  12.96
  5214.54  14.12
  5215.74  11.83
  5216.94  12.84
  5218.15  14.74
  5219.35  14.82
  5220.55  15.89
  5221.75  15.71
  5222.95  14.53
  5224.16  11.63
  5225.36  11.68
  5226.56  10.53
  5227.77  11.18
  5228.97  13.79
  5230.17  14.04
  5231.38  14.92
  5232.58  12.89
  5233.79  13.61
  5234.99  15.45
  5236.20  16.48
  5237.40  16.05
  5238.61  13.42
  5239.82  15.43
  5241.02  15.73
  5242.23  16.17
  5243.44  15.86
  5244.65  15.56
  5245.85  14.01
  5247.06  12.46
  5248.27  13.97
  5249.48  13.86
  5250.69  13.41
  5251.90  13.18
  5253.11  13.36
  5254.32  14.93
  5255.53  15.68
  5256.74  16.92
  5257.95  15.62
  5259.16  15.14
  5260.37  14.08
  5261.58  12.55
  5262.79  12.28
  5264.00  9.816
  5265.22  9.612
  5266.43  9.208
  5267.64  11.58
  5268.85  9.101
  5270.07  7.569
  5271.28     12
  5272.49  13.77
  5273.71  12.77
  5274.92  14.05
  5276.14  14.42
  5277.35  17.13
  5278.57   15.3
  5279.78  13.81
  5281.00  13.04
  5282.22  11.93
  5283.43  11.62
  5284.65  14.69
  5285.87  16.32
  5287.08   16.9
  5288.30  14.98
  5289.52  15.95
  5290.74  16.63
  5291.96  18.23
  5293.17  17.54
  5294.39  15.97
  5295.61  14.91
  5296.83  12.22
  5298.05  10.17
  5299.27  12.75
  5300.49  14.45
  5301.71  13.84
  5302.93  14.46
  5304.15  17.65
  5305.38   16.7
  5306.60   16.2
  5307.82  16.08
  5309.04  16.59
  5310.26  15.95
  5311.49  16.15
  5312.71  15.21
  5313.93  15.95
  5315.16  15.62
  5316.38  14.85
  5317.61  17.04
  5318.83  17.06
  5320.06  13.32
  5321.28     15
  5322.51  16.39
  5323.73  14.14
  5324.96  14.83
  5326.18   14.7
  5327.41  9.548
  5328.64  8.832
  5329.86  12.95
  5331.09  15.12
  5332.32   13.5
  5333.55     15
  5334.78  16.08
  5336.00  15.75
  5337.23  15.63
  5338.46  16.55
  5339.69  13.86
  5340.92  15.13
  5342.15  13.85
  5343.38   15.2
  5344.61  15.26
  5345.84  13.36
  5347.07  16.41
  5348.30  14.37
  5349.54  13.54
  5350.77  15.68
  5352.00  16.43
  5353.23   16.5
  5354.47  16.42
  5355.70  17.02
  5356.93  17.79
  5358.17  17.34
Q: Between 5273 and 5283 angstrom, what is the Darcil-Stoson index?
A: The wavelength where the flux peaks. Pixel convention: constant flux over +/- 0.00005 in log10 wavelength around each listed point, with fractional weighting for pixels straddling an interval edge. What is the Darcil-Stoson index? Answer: 5277.35 angstrom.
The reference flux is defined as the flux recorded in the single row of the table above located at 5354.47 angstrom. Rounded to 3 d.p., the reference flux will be 16.420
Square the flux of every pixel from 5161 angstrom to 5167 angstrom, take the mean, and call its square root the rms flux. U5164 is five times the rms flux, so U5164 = 51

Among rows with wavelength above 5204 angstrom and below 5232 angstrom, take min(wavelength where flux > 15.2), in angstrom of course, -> 5220.55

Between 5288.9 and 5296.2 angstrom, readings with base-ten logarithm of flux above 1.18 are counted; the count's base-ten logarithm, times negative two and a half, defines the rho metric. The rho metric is -1.7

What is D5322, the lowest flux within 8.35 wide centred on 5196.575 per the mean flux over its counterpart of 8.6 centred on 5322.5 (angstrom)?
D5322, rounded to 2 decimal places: 0.60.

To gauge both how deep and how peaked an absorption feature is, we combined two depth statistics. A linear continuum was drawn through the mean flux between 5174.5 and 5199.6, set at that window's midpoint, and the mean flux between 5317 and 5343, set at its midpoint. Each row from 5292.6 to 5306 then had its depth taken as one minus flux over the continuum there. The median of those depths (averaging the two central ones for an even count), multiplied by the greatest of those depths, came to -0.017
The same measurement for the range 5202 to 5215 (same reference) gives 0.144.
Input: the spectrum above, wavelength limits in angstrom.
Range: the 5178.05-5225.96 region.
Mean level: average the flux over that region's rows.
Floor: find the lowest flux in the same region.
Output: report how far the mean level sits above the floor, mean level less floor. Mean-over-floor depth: 6.3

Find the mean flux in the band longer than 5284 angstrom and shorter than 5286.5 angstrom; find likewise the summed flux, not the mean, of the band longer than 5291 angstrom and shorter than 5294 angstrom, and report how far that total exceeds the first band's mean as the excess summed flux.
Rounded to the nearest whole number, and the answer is 20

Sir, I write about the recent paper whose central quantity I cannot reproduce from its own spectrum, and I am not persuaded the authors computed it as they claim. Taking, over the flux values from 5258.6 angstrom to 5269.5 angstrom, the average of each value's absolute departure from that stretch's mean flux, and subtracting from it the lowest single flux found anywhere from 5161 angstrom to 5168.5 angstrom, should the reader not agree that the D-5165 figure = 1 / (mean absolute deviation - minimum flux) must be -0.27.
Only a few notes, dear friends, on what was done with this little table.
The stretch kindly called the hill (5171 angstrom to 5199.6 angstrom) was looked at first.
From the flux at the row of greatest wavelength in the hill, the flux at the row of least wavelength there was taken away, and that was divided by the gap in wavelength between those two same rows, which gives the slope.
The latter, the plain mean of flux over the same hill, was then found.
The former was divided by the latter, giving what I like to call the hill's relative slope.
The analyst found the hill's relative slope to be 0.025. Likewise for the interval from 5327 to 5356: 0.018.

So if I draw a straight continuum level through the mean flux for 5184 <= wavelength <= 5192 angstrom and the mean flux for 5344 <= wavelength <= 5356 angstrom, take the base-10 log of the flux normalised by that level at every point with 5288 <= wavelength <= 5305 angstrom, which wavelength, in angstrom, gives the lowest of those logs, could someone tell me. 5298.05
